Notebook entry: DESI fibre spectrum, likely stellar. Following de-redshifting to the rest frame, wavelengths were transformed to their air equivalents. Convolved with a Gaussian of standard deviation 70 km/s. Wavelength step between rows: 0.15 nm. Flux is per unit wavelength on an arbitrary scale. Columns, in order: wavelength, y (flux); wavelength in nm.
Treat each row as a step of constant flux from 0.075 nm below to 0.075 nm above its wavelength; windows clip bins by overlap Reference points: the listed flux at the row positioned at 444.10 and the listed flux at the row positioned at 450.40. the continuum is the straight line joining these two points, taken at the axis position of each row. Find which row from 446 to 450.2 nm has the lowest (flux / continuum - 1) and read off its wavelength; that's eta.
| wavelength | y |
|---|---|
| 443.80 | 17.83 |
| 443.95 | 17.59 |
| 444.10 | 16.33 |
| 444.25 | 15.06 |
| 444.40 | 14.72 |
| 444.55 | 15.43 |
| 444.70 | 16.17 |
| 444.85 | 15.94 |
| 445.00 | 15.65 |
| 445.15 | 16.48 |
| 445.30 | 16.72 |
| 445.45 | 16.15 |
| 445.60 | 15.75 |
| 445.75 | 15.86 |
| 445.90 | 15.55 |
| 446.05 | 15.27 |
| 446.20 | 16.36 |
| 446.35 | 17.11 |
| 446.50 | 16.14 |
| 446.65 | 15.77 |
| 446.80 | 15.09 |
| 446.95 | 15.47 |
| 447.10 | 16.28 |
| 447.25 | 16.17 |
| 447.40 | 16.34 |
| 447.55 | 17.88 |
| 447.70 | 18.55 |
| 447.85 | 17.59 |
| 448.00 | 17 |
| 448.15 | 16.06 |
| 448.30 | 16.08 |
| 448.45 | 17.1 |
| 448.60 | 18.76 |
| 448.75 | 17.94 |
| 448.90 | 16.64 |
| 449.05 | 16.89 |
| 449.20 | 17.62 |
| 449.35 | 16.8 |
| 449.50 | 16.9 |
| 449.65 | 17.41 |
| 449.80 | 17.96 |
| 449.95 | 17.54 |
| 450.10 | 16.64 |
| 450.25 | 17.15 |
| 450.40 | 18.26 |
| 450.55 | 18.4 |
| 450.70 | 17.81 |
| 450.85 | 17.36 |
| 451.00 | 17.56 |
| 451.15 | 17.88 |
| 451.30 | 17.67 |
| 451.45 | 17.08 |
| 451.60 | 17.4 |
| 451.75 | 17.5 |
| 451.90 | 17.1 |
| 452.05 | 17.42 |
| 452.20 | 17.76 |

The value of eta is 446.80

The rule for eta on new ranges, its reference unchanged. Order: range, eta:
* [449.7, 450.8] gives 450.10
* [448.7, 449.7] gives 448.90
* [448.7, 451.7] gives 450.10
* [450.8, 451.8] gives 451.45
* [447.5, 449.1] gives 448.30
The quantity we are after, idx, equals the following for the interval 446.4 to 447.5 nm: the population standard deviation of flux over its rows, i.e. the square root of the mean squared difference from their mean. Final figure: 0.44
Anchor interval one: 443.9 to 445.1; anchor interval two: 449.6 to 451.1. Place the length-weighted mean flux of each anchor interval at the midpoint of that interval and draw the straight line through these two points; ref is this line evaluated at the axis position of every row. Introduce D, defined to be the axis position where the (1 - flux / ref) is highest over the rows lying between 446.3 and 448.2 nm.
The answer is 446.80 nm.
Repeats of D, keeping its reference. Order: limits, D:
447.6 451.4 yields 448.30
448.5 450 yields 448.90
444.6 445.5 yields 445.00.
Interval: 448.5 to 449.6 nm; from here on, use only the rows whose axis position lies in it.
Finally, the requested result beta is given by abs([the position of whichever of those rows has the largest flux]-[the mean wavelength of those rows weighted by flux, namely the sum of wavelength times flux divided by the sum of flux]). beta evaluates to 0.44 nm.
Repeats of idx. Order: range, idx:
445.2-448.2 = 0.87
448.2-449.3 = 0.83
